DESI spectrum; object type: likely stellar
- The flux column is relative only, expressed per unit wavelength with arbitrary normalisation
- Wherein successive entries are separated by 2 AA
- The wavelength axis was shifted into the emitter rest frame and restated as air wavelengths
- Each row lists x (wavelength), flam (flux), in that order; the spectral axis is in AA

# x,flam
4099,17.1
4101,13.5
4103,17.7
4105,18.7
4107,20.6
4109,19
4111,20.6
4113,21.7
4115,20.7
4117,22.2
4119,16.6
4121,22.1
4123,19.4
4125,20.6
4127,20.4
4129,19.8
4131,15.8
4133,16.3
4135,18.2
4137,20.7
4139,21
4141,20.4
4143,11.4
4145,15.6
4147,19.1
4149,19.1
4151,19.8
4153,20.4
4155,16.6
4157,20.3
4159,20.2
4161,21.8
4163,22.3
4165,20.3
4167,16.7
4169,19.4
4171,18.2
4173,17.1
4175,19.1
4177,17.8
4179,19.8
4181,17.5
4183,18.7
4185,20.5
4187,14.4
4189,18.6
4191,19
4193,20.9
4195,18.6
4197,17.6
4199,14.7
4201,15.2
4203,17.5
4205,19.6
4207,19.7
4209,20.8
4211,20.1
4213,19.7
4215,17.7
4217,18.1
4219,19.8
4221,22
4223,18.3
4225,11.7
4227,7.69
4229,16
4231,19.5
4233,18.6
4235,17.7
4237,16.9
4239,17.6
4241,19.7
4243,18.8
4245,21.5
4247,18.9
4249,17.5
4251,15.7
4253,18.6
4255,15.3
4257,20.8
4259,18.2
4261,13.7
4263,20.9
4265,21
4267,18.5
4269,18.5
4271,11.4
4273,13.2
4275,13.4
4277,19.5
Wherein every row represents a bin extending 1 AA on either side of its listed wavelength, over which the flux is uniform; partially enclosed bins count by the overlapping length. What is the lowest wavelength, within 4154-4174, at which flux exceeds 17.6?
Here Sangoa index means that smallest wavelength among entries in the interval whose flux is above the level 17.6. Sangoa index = 4157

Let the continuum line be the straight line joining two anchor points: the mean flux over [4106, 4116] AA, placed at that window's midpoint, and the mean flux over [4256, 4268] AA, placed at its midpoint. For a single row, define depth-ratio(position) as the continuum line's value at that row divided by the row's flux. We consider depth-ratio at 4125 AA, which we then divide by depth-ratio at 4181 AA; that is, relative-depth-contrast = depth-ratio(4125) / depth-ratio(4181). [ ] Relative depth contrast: 0.88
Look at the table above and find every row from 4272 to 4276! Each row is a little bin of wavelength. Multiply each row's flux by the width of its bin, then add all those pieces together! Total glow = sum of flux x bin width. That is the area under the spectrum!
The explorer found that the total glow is 53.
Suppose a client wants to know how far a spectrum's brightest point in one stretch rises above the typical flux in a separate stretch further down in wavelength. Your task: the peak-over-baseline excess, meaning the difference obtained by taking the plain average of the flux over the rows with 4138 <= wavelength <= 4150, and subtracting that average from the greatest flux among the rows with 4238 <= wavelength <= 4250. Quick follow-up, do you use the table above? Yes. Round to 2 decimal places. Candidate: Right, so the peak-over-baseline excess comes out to 3.73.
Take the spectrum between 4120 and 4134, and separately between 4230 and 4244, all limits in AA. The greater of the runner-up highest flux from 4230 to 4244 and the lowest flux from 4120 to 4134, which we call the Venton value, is 19.5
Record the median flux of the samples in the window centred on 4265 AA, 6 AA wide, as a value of 20.9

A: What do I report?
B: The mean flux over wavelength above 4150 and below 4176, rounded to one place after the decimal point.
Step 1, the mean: 19.4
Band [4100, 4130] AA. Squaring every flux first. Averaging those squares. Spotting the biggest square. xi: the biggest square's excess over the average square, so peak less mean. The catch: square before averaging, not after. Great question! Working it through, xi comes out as 105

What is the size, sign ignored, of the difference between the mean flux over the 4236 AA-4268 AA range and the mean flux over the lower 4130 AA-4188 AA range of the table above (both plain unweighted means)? 0.22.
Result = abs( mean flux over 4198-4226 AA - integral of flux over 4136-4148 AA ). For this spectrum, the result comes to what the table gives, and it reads 198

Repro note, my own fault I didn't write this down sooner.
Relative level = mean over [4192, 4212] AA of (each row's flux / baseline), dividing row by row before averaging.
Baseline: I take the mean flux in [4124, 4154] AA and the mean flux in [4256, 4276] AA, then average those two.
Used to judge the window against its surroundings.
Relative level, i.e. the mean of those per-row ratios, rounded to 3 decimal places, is 1.040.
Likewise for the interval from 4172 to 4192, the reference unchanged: 1.027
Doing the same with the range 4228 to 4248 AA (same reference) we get 1.042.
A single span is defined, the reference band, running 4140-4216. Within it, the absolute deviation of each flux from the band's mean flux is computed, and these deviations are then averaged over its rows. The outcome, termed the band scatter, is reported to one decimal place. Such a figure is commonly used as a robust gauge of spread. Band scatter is 1.7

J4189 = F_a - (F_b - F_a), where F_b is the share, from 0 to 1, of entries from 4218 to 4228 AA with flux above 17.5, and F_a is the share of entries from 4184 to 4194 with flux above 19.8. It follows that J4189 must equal 0.2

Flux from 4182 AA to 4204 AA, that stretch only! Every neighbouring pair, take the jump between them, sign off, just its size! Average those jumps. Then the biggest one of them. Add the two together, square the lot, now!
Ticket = 71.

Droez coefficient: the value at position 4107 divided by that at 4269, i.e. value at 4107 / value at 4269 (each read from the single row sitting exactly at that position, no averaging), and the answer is 1.11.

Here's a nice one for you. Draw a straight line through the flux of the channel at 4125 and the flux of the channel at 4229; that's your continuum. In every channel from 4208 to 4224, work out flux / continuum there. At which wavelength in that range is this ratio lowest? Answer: 4215 AA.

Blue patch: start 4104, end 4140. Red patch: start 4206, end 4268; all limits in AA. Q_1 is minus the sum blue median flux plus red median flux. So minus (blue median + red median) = -39.1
